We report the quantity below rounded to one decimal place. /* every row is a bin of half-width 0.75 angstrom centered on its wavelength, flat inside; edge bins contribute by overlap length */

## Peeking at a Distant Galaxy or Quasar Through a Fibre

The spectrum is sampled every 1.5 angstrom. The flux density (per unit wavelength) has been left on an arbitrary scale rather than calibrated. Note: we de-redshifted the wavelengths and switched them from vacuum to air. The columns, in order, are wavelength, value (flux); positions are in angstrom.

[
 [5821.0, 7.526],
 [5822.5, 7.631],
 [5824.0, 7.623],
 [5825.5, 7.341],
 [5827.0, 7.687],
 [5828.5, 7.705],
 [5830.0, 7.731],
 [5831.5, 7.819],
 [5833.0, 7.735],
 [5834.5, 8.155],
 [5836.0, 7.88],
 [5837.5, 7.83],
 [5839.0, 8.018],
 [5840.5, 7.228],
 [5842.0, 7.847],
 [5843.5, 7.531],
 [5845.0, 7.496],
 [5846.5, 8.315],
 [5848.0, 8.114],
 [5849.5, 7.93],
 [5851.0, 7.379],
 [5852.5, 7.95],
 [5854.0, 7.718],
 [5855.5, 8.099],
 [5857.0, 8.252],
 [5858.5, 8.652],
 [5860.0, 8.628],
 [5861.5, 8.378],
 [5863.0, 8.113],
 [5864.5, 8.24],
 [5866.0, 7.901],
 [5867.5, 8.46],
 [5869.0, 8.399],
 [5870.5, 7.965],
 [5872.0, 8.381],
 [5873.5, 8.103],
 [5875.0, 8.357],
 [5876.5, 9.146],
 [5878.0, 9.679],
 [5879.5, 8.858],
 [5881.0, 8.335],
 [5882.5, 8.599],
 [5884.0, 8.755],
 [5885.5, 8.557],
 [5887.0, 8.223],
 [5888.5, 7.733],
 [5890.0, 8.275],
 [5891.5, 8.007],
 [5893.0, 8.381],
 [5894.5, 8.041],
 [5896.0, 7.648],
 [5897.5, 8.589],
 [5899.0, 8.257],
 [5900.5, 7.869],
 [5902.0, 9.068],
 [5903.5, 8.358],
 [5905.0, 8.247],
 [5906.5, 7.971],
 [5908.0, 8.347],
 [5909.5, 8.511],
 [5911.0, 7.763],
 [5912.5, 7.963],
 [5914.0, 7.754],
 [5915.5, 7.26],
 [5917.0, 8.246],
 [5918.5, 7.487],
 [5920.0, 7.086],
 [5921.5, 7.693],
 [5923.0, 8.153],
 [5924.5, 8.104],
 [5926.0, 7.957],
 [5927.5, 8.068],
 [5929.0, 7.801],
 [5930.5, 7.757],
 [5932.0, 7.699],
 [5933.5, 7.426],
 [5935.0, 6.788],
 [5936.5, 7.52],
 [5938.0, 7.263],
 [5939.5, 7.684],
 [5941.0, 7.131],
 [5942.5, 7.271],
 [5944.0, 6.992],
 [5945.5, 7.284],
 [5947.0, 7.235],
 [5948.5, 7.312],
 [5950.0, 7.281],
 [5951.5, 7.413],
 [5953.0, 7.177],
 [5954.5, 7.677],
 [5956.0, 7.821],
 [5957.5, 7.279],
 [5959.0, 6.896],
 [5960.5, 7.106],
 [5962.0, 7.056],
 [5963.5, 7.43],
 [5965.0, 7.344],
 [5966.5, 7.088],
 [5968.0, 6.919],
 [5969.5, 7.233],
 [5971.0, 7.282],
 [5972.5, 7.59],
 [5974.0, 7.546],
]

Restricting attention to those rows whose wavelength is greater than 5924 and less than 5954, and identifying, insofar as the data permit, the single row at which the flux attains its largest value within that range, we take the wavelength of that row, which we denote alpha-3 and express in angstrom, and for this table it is 5924.5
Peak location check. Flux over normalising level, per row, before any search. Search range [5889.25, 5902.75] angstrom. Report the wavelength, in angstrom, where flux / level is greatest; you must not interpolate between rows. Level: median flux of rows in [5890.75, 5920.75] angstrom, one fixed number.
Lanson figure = 5902.0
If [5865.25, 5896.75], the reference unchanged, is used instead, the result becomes 5878.0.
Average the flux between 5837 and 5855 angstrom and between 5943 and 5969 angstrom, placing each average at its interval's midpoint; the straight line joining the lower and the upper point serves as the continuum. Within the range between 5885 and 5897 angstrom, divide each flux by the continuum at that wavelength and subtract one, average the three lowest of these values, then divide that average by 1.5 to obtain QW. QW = 0.021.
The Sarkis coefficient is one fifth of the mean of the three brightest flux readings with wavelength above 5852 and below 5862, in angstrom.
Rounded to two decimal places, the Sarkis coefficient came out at 1.71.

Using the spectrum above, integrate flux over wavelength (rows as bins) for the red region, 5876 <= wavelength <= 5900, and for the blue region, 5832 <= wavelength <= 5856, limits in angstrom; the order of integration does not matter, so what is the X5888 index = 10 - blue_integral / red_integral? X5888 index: 9.07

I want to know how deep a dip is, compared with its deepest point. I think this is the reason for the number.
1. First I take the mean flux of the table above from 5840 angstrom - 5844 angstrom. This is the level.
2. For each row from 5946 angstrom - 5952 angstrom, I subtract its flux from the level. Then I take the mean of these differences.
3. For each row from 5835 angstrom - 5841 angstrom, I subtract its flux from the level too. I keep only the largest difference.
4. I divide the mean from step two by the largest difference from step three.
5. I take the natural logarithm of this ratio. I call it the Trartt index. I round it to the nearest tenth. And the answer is -0.3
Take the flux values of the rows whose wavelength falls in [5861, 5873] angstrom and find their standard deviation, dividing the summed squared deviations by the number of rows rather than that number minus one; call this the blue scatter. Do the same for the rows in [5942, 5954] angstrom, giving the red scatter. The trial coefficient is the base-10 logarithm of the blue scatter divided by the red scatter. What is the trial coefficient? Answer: 0.24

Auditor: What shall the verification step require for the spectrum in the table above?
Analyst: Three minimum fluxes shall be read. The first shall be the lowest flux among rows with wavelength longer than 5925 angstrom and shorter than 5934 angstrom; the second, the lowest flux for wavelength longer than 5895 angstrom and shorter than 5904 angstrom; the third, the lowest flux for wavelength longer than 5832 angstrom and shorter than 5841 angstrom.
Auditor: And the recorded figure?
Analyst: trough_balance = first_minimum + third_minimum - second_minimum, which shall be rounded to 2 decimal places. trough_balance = 7.01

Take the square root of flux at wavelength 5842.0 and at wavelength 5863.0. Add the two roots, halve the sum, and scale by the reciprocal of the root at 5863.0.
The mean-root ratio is 0.99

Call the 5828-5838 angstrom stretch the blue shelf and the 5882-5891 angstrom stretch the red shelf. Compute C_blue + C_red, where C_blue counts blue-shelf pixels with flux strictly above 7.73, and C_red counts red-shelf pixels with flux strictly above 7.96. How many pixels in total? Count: 11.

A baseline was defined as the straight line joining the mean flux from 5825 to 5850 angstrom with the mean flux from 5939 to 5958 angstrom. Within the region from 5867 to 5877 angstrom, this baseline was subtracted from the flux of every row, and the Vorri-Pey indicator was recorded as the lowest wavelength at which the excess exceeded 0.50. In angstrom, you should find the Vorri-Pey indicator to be 5867.5 angstrom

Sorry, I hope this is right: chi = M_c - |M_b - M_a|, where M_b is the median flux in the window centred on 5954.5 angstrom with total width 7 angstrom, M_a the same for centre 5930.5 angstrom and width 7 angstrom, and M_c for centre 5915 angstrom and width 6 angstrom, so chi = 7.5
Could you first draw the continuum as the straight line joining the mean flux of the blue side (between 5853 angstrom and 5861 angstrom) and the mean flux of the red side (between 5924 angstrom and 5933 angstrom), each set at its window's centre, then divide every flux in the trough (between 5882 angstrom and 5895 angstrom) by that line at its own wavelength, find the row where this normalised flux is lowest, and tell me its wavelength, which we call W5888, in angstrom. 5888.5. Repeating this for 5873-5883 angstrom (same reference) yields 5873.5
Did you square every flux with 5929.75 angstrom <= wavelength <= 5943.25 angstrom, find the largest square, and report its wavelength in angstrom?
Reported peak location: 5930.5 angstrom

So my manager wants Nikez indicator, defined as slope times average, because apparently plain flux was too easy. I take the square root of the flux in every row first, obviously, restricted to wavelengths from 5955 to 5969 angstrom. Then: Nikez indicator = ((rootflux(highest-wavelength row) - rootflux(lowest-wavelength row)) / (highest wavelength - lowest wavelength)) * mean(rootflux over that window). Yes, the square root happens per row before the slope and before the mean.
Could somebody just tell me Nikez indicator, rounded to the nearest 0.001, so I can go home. -0.037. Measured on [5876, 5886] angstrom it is -0.033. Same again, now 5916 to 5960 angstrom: -0.016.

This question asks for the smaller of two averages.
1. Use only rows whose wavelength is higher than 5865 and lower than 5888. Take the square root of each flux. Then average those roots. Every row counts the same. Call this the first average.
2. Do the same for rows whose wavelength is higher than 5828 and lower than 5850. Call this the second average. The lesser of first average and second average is 2.80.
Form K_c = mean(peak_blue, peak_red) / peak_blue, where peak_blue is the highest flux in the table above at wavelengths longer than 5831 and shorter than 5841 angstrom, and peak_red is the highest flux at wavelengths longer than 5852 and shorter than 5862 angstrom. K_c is 1.03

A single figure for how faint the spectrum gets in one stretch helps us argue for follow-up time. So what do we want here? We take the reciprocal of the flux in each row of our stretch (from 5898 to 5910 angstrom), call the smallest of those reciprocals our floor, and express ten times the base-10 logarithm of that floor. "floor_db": -9.6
